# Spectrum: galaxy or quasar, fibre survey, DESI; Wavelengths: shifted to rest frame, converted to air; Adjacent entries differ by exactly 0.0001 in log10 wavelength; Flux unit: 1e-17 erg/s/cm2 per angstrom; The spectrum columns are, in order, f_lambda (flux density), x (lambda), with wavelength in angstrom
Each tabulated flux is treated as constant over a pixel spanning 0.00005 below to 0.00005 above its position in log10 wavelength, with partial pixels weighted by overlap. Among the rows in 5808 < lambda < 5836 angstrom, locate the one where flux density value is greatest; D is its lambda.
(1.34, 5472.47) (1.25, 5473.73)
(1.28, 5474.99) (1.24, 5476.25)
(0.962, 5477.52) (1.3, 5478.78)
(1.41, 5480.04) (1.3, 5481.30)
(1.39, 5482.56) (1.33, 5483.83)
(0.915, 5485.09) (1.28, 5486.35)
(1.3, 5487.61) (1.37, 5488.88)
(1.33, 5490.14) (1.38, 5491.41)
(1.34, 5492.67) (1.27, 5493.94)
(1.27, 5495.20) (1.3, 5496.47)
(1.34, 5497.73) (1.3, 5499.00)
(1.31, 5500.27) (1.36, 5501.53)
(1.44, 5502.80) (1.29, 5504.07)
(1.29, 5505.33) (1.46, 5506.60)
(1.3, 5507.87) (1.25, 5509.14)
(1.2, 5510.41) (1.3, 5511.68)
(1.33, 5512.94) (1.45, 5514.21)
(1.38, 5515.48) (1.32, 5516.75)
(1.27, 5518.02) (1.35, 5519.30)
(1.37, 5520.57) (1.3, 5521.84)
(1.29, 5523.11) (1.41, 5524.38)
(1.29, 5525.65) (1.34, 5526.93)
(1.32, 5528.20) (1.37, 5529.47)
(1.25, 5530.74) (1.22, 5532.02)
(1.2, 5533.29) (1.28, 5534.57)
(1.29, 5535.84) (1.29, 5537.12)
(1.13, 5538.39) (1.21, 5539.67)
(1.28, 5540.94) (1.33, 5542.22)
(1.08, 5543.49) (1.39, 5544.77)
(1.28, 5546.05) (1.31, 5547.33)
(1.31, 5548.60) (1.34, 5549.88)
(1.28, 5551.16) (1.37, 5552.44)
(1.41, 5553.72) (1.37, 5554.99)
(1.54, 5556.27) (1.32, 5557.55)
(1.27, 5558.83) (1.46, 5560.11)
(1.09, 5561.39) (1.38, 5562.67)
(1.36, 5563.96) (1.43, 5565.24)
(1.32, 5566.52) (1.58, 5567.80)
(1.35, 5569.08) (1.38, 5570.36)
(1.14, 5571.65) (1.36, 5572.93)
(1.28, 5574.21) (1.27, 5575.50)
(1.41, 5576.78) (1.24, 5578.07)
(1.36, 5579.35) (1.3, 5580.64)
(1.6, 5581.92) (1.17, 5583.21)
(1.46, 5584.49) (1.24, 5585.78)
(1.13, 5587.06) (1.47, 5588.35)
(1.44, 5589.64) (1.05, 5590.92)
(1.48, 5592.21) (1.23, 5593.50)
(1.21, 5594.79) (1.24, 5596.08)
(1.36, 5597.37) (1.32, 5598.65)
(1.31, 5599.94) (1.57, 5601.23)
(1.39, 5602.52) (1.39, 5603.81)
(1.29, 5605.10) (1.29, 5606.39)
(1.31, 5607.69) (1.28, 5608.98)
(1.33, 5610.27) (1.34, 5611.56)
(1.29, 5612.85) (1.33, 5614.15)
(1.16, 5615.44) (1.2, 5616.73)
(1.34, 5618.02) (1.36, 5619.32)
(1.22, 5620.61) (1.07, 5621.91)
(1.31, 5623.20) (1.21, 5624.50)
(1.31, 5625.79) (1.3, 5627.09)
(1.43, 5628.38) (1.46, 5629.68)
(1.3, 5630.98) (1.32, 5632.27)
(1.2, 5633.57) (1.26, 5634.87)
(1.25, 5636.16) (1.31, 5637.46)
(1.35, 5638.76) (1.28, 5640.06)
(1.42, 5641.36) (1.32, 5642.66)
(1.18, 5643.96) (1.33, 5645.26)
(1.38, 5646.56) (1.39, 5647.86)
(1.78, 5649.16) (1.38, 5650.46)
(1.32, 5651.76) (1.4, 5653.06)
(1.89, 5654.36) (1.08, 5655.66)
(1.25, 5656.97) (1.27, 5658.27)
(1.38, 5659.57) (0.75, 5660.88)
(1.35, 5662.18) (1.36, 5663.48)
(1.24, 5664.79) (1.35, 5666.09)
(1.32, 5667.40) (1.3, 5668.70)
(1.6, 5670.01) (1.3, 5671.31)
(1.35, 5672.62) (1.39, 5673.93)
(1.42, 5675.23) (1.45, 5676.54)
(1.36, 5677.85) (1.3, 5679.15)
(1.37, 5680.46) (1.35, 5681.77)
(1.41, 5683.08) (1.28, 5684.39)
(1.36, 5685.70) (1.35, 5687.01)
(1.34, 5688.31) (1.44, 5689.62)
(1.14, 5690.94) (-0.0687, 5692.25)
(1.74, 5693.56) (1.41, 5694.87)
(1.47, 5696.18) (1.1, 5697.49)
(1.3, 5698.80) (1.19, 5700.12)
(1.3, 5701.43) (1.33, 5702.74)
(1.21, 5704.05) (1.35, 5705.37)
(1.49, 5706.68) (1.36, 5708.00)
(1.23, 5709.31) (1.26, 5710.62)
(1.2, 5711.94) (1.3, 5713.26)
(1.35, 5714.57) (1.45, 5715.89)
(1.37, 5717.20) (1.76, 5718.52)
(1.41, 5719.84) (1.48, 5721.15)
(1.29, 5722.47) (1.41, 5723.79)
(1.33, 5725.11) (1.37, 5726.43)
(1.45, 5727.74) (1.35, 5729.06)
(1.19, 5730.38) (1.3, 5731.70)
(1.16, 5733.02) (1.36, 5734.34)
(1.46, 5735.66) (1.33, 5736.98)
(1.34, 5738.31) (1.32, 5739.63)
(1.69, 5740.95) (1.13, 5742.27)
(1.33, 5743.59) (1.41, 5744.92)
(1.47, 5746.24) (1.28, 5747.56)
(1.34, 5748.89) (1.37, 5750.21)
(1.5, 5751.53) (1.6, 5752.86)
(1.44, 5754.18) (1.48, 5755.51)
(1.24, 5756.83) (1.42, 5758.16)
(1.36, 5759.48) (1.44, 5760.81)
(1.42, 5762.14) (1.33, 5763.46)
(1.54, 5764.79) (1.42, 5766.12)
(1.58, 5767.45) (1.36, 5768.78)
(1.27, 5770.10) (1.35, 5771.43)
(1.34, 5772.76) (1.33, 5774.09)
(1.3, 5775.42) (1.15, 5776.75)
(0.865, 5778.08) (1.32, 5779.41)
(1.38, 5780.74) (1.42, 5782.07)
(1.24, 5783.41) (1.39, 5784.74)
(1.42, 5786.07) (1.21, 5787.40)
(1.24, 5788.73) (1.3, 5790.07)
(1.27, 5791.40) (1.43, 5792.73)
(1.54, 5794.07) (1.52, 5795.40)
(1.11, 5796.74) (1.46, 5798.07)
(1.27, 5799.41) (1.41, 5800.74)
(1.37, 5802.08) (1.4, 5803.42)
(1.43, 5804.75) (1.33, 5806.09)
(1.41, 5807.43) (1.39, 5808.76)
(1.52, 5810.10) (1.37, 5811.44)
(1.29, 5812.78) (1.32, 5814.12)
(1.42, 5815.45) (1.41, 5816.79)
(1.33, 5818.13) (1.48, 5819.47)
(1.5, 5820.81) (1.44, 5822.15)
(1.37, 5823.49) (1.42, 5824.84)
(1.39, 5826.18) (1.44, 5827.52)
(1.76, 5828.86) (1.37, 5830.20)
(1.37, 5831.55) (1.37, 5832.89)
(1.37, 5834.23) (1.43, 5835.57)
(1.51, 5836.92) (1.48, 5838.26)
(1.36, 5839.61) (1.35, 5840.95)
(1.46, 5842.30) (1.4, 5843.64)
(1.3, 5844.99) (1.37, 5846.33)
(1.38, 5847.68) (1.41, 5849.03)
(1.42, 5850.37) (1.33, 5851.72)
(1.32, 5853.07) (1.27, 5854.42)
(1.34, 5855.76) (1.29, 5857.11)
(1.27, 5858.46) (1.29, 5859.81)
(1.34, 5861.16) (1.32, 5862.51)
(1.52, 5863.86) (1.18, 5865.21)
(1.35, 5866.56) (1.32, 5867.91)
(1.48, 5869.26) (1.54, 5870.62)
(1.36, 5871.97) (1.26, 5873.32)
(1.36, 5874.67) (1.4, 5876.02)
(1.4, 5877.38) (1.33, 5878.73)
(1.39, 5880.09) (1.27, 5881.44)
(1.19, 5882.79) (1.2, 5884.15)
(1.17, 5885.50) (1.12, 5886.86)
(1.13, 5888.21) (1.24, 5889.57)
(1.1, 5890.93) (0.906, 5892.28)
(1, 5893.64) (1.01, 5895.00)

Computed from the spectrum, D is 5828.86 angstrom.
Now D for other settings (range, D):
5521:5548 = 5524.38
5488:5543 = 5506.60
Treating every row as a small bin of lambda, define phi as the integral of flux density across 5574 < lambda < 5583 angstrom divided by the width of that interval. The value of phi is 1.345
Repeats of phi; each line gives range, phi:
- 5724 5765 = 1.378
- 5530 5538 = 1.253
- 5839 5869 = 1.347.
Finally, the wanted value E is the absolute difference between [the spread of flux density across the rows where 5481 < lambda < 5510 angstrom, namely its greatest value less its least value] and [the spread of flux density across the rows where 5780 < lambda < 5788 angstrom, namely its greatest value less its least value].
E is 0.3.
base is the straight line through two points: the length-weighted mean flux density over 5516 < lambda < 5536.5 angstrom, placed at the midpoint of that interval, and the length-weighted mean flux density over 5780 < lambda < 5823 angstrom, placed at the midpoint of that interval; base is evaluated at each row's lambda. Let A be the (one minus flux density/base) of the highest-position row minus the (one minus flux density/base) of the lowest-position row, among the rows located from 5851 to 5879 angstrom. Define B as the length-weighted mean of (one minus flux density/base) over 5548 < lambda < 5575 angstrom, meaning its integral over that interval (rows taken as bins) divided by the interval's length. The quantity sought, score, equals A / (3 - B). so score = 0.00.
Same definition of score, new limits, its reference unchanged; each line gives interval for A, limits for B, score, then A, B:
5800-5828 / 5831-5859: -0.01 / -0.02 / 0.011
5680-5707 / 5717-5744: -0.03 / -0.08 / -0.012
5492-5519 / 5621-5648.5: 0.02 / 0.06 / 0.022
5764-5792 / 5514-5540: 0.07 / 0.20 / 0.003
